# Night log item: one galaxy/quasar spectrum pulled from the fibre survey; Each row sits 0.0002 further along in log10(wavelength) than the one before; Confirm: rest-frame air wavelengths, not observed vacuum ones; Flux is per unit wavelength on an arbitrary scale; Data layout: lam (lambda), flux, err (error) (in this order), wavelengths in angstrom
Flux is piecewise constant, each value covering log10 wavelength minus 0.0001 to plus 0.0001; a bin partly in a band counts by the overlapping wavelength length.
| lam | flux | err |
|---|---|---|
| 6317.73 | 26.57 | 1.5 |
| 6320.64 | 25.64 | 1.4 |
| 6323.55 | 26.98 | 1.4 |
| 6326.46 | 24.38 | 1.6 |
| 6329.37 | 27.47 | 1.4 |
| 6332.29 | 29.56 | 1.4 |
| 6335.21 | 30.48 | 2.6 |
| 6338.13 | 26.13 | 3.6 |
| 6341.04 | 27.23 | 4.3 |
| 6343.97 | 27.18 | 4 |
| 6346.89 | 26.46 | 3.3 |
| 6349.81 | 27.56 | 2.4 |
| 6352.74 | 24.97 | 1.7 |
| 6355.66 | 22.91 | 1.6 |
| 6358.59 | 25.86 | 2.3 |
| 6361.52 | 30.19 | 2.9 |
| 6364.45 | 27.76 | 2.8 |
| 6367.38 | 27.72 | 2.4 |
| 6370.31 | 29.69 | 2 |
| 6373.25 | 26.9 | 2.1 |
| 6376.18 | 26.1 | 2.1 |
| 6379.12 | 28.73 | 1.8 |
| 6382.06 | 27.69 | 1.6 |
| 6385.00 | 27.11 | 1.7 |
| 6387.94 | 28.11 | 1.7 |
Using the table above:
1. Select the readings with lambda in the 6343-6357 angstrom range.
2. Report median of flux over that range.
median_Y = 26.5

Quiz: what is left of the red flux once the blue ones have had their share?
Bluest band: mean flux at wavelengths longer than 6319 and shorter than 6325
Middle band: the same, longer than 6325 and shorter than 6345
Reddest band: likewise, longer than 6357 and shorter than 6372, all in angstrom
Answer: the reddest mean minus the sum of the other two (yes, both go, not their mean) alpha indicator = -25.6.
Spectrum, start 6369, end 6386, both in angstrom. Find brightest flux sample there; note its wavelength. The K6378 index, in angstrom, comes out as 6370.31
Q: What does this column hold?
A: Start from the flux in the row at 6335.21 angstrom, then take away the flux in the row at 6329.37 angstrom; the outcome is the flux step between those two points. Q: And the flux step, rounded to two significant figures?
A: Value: 3.0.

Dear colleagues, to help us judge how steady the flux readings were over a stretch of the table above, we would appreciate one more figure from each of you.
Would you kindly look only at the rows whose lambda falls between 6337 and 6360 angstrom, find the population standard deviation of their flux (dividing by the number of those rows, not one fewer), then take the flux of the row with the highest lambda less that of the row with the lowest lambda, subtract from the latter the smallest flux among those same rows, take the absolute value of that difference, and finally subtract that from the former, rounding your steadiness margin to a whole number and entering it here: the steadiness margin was -22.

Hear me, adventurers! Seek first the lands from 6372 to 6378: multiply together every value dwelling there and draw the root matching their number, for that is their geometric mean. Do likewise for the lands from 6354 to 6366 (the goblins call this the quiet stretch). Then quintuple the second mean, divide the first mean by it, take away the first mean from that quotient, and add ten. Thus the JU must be -16.3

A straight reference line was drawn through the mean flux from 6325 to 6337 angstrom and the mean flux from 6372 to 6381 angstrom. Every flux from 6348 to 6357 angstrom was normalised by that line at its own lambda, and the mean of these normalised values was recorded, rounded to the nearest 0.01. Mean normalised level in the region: 0.91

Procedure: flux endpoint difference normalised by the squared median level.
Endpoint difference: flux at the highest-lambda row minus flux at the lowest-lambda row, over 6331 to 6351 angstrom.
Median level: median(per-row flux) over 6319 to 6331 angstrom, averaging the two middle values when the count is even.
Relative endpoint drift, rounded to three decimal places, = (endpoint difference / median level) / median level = -0.003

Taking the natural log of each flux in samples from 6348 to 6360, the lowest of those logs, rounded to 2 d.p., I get 3.13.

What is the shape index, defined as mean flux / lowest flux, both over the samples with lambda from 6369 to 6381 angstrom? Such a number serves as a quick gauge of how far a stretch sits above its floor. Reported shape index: 1.07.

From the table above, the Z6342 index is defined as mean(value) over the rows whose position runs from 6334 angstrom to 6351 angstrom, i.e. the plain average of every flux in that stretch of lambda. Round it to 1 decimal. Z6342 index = 27.5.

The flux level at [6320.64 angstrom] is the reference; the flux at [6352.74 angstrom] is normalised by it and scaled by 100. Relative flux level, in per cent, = 97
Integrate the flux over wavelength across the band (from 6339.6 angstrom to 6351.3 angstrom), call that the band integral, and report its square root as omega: 17.8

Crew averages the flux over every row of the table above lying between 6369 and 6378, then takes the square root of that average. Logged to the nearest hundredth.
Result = 5.25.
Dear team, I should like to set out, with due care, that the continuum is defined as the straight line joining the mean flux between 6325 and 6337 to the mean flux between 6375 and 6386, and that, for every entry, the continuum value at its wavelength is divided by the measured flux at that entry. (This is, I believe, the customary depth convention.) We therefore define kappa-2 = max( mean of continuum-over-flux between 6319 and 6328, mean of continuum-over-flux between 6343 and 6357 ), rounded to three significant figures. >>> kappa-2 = 1.09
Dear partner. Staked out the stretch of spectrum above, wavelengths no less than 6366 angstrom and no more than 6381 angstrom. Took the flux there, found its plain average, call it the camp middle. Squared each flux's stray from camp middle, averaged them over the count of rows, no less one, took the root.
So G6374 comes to 1.28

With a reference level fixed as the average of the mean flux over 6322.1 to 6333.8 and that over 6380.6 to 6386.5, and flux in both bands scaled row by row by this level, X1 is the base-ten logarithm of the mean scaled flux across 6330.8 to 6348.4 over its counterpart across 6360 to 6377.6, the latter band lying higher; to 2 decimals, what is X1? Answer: 0.00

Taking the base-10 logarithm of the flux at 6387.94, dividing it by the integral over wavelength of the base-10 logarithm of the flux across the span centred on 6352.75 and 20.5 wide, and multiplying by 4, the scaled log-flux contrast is 0.20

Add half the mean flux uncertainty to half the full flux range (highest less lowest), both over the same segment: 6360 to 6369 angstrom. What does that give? 2.6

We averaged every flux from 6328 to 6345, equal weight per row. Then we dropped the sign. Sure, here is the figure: 28.0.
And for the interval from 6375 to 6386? 27.4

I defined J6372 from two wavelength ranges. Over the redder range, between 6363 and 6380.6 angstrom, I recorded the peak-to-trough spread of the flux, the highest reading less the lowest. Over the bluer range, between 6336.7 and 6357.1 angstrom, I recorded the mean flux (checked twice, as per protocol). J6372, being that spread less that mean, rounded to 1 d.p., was -22.5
